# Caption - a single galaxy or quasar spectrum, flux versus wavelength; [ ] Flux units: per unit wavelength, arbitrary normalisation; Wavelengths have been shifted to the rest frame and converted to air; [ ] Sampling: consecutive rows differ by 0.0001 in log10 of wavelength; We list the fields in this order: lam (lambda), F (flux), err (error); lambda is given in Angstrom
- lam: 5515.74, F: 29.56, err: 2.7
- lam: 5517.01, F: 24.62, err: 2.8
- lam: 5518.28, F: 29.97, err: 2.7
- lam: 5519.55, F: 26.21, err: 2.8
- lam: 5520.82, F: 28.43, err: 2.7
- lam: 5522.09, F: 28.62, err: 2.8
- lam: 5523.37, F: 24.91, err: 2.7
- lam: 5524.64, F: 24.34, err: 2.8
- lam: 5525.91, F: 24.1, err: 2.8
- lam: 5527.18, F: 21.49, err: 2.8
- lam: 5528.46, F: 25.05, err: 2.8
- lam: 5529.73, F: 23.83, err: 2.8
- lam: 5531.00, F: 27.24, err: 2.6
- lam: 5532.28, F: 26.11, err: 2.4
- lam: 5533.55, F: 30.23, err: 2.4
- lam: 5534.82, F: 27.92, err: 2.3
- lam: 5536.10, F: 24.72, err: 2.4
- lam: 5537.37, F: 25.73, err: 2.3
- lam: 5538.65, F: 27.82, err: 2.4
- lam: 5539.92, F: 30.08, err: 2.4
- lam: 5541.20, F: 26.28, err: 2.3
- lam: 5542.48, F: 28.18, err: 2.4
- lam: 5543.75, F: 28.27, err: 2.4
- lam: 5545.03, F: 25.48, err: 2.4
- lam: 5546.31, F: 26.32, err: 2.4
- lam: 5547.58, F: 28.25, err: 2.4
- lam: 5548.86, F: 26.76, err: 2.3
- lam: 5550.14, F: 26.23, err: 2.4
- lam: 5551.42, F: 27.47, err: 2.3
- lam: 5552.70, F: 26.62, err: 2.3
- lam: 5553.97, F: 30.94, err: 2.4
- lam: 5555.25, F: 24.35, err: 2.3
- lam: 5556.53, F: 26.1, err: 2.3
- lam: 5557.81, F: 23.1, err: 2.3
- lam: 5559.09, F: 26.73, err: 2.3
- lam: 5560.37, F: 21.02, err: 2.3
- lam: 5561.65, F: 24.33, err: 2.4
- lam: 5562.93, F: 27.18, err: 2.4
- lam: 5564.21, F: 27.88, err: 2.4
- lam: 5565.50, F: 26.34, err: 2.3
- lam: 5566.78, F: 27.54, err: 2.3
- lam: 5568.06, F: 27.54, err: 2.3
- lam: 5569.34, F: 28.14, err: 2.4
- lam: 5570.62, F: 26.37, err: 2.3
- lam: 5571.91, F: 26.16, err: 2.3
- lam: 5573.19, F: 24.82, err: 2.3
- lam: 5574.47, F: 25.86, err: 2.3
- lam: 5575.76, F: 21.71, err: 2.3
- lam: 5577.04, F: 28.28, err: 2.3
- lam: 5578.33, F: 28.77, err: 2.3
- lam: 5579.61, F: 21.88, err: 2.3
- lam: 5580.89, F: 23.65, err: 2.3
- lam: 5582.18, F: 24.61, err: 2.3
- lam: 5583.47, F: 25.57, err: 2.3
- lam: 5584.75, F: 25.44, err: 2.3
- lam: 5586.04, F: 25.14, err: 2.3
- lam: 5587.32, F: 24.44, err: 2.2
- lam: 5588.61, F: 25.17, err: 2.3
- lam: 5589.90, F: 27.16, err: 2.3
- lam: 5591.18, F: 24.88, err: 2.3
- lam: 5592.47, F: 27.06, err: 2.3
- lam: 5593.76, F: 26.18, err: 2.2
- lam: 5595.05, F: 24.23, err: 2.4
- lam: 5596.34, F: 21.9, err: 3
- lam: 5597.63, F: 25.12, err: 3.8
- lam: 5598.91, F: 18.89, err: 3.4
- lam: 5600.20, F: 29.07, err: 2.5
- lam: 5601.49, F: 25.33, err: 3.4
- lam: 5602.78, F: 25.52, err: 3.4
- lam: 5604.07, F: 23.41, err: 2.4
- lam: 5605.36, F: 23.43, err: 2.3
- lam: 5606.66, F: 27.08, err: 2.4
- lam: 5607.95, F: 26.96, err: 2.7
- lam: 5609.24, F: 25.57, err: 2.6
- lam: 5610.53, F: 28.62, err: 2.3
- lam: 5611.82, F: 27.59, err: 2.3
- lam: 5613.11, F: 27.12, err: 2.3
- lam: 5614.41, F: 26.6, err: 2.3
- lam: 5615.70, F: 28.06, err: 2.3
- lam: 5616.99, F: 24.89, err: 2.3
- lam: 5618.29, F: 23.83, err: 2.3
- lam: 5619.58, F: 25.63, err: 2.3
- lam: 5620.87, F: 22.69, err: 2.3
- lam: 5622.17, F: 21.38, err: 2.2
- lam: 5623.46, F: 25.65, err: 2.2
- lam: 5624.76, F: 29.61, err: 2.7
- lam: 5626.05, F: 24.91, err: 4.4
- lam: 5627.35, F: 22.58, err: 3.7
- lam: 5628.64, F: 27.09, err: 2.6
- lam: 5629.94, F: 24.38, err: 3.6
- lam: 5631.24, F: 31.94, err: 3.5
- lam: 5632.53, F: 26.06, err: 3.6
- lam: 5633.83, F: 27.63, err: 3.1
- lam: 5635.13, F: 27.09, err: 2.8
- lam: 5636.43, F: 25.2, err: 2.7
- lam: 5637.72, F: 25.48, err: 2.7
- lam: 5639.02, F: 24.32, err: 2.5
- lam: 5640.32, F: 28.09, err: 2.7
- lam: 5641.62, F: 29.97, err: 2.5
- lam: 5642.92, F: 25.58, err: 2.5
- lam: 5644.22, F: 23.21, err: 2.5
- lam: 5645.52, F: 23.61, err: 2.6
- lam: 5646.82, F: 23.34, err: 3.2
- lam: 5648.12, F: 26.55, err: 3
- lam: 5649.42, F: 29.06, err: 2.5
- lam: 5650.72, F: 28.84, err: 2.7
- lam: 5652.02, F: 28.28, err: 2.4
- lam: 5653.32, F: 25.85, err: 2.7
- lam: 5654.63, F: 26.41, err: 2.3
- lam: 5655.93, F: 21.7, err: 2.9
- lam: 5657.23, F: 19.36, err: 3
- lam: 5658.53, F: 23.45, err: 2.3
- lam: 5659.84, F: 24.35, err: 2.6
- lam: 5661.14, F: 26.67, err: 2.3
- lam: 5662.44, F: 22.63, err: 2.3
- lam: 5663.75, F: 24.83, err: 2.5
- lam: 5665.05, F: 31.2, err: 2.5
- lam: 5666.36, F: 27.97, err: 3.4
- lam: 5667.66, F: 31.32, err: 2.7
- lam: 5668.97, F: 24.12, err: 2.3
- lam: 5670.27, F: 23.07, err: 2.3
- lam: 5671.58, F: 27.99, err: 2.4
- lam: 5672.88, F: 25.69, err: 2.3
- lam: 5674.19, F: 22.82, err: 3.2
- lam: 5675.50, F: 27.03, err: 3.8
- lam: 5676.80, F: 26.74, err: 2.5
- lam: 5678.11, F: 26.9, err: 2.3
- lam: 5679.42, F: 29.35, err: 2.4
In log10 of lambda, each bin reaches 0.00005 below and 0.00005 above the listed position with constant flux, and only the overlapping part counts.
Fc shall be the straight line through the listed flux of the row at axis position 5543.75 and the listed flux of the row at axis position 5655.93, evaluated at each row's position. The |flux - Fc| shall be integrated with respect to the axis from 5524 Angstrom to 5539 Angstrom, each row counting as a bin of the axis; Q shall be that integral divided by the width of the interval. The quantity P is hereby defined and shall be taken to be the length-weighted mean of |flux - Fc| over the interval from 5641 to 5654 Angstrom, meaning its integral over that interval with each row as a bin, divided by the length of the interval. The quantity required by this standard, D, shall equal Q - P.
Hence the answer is -0.7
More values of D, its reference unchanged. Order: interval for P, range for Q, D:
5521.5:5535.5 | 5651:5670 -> 0.9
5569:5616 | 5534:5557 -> -0.3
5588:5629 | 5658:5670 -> 2.9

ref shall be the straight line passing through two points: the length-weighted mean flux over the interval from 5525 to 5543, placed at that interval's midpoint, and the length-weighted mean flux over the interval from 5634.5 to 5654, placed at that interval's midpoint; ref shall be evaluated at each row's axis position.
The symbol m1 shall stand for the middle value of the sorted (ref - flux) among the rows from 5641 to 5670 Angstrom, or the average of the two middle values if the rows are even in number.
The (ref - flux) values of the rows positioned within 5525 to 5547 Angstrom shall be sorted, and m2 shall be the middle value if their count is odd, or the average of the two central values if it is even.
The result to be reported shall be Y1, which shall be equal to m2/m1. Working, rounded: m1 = 0.6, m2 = 0.0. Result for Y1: 0.0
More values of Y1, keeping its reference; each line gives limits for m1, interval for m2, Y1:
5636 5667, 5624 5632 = 0.4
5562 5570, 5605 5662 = -0.4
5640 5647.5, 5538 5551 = -0.6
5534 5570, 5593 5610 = -2.2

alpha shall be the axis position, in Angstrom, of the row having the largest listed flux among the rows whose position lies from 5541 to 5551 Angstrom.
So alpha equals 5543.75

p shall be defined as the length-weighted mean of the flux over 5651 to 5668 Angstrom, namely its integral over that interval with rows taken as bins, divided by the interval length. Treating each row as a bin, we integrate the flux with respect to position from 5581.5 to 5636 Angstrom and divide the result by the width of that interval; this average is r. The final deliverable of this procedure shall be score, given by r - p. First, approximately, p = 25.7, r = 25.6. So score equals -0.1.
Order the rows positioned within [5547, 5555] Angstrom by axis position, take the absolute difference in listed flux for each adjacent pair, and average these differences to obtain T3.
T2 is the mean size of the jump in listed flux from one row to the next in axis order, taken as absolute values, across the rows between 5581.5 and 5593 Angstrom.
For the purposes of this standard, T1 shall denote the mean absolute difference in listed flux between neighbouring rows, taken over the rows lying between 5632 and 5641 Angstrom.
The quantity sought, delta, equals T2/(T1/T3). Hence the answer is 1.3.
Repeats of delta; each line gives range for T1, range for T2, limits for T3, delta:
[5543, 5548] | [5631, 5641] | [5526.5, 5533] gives 2.7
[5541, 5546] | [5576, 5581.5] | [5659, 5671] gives 7.1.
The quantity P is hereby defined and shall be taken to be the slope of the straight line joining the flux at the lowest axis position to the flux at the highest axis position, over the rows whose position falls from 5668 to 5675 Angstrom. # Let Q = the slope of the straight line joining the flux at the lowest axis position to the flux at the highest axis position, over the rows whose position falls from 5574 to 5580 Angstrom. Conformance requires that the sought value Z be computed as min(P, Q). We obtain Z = -0.8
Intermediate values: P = -0.2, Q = -0.8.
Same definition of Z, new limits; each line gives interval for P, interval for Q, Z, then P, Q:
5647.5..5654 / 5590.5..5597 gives -0.6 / -0.1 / -0.6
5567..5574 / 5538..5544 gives -0.5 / -0.5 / 0.1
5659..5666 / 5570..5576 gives -0.9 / 1.3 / -0.9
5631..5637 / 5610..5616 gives -1.3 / -1.3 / -0.1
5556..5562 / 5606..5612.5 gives -0.3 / -0.3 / 0.1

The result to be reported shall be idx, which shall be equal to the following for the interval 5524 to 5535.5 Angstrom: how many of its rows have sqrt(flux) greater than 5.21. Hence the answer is 3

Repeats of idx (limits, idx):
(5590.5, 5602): 1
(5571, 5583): 2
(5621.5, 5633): 2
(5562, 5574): 5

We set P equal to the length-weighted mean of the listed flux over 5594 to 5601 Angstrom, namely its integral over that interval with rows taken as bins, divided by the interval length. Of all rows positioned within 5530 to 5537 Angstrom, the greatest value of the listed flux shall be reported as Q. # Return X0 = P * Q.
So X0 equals 726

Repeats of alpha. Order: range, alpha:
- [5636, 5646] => 5641.62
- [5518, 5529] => 5518.28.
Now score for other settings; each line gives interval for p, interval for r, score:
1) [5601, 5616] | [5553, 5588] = -0.5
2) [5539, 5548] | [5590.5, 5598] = -2.7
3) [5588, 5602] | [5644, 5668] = 0.7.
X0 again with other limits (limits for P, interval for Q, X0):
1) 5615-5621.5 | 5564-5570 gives 705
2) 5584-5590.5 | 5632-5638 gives 704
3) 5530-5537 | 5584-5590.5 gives 734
